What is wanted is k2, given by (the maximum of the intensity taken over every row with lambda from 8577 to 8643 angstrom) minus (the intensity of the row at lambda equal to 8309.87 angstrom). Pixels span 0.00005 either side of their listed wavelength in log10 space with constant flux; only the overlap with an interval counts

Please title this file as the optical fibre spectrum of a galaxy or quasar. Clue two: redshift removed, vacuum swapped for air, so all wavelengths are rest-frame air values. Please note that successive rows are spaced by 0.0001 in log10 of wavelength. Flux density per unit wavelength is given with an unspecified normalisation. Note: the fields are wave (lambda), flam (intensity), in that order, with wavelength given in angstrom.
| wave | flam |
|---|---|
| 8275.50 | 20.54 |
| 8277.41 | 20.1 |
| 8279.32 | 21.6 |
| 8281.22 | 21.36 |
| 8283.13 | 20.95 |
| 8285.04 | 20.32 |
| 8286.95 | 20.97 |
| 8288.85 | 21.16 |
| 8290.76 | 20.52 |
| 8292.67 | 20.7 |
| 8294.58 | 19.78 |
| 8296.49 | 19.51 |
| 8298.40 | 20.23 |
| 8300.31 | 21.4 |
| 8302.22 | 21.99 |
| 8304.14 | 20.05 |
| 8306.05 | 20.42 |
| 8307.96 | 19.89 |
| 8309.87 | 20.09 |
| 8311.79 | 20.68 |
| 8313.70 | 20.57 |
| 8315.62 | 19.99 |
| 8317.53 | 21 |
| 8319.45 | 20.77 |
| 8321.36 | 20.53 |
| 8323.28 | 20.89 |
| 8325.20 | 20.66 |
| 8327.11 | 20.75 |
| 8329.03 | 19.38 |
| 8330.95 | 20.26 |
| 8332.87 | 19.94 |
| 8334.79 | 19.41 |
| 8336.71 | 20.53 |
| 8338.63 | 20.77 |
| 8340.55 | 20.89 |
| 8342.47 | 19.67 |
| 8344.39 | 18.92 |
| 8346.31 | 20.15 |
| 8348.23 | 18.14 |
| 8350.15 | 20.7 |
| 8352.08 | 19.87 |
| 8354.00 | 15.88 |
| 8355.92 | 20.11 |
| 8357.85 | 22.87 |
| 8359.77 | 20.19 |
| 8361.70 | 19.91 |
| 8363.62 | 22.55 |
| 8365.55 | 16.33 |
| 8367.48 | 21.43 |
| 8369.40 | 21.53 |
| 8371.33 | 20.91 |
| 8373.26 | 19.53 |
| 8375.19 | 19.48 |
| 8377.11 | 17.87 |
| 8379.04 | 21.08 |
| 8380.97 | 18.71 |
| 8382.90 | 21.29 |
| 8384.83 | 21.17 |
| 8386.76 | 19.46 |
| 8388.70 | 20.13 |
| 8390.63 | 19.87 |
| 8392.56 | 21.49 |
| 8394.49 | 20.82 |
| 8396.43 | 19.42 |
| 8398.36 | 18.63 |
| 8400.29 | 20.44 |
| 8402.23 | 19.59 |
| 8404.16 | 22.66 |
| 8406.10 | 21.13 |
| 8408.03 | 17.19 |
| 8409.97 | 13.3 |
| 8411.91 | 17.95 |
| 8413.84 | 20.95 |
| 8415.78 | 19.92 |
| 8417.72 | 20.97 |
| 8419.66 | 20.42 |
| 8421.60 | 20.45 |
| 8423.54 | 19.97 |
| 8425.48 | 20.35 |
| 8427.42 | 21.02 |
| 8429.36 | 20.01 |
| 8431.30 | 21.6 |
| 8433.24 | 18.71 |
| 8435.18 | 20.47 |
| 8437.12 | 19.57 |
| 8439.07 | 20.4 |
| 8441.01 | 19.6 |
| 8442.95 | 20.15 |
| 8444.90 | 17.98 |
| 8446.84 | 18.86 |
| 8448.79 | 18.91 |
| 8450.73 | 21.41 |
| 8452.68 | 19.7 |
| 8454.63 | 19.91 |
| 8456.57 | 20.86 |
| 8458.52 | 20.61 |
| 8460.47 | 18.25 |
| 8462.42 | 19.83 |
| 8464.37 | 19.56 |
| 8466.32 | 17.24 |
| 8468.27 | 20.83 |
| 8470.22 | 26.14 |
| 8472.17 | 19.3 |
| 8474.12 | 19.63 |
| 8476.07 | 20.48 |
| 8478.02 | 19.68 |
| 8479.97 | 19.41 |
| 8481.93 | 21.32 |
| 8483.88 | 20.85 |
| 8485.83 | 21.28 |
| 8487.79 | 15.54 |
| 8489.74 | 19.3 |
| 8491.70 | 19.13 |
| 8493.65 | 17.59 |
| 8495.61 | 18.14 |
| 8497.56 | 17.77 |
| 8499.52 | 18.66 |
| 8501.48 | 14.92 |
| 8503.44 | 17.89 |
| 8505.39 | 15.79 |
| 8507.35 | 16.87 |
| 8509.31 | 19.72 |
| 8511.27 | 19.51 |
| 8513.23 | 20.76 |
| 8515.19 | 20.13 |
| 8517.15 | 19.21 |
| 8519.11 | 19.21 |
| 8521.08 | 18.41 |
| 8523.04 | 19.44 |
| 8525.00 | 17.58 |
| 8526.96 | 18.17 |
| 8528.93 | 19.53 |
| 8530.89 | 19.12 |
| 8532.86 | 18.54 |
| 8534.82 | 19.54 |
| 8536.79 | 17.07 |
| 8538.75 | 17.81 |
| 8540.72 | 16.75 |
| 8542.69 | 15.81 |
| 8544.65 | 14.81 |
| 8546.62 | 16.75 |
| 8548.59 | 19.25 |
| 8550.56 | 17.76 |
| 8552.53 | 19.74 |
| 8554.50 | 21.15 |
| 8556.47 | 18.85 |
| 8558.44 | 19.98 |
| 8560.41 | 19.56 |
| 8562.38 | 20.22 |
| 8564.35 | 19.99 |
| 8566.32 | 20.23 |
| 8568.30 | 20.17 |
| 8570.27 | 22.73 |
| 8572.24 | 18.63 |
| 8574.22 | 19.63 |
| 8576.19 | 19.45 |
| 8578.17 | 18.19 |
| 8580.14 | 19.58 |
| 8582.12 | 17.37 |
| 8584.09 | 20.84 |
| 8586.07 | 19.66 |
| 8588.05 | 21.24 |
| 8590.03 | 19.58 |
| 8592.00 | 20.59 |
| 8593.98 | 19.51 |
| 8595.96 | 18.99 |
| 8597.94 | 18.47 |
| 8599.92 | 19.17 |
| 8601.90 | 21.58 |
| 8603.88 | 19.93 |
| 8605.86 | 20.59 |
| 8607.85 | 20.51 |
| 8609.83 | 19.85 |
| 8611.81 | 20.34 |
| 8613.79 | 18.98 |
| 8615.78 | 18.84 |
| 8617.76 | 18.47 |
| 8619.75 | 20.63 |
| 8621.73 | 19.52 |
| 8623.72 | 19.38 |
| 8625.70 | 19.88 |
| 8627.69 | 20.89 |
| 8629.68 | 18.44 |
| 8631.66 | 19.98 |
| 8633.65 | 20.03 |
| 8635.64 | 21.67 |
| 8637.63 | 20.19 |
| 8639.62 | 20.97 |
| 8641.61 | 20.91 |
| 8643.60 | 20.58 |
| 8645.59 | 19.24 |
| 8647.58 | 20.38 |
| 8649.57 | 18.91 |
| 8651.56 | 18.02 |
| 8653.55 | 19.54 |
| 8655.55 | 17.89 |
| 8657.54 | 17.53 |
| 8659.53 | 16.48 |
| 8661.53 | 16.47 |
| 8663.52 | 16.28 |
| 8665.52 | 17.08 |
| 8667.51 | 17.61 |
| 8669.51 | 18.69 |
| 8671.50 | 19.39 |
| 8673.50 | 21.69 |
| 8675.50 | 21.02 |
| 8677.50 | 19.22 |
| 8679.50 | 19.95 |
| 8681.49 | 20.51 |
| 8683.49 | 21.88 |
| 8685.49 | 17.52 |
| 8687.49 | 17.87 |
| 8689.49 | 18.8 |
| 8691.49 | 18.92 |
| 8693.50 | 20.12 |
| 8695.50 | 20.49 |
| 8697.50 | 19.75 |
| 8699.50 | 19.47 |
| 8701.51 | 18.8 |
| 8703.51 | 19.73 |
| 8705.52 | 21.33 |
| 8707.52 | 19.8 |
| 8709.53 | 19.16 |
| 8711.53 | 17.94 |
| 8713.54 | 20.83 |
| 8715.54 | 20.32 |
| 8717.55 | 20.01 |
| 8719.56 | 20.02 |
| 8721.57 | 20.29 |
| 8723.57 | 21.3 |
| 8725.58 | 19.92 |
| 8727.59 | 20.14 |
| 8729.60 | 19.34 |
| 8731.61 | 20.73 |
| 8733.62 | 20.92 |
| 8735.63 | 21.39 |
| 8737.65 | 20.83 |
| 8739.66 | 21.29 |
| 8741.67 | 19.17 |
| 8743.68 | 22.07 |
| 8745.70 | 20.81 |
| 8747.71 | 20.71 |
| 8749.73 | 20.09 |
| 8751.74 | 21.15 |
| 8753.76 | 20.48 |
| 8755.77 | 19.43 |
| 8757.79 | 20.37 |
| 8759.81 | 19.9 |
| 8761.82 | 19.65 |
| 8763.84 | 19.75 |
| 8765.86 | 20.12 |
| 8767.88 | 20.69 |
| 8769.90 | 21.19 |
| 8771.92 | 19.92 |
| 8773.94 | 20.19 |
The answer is 1.6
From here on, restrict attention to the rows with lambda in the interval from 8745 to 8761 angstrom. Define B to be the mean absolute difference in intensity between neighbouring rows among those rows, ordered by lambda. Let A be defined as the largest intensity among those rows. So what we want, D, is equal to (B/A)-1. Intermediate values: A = 21.15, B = 0.7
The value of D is -0.967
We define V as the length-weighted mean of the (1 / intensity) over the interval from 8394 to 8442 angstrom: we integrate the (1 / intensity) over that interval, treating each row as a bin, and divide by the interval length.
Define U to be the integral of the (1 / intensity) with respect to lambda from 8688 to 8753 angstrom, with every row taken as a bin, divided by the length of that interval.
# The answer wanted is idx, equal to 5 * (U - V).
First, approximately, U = 0.0497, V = 0.0510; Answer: -0.006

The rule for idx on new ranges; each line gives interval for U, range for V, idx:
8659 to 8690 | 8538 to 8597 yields 0.005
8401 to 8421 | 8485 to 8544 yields -0.013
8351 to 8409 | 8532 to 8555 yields -0.032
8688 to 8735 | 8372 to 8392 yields 0.000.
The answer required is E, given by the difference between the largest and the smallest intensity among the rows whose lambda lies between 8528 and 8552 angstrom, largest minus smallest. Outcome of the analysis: 4.7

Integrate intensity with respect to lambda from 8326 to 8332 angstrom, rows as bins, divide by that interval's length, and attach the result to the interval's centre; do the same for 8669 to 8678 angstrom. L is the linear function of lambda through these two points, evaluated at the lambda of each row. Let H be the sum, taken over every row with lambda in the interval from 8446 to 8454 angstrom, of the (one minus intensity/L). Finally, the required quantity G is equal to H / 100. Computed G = 0.0008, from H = 0.08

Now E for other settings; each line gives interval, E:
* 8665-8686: 4.8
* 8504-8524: 5.0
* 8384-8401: 2.9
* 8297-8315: 2.1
